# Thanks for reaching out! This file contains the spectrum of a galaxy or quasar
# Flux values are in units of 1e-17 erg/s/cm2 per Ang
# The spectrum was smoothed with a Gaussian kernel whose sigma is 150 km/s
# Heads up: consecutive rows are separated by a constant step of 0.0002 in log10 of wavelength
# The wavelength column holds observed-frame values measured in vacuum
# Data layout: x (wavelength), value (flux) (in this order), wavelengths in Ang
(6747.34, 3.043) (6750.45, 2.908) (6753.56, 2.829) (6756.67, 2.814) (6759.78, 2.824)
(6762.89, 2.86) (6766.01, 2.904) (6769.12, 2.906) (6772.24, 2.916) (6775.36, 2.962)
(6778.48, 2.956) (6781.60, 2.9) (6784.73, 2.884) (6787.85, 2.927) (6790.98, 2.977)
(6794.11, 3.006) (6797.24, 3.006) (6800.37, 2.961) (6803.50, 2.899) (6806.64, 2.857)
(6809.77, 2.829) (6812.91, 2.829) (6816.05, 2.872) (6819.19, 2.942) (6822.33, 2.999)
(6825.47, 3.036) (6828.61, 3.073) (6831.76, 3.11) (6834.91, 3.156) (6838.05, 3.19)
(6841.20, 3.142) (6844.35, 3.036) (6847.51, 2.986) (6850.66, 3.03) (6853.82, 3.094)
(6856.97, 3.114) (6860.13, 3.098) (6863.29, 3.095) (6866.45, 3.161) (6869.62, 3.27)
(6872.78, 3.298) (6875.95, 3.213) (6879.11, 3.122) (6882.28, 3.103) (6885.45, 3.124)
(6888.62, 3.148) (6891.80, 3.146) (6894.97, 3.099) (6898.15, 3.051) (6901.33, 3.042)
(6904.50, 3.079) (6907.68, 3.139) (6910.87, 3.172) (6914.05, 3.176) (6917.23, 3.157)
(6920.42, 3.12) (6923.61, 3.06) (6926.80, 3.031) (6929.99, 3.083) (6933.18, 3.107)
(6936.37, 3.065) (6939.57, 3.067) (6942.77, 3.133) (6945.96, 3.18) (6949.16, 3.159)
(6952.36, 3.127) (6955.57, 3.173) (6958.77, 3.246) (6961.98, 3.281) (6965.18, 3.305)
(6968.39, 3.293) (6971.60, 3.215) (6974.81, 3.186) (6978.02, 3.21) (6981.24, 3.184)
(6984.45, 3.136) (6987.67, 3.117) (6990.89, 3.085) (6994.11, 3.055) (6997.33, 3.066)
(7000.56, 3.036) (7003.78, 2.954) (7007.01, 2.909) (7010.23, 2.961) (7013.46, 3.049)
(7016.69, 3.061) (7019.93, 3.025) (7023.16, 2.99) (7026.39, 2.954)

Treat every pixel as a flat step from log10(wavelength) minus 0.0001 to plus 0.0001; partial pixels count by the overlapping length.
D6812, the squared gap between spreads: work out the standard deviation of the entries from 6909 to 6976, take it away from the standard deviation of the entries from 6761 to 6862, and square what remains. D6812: 0.0005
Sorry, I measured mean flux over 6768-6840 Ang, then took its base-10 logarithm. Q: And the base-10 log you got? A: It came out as 0.472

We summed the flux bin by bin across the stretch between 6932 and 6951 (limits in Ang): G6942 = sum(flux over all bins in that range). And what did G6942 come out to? 18.7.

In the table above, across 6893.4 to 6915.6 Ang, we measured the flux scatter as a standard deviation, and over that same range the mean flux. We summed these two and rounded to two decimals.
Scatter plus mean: 3.16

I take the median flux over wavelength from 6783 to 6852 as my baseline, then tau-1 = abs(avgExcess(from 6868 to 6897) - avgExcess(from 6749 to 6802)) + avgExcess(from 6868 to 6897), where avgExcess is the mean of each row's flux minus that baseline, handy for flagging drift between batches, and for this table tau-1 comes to 0.43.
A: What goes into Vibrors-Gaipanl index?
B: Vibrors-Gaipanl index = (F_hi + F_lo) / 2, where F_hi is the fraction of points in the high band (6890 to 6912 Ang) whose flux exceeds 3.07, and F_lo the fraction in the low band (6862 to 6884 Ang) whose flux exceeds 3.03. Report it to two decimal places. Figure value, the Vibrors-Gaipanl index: 0.86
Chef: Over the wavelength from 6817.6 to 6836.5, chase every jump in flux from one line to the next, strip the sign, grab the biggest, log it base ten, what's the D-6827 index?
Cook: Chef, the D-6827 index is -1.24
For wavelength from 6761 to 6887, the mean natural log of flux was 1.10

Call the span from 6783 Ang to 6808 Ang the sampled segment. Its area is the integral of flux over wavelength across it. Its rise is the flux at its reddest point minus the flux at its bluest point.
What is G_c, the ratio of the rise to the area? -0.0004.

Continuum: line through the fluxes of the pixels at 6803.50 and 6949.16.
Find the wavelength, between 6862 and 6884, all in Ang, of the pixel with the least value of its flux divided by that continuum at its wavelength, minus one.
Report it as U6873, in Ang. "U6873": 6882.28 Ang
